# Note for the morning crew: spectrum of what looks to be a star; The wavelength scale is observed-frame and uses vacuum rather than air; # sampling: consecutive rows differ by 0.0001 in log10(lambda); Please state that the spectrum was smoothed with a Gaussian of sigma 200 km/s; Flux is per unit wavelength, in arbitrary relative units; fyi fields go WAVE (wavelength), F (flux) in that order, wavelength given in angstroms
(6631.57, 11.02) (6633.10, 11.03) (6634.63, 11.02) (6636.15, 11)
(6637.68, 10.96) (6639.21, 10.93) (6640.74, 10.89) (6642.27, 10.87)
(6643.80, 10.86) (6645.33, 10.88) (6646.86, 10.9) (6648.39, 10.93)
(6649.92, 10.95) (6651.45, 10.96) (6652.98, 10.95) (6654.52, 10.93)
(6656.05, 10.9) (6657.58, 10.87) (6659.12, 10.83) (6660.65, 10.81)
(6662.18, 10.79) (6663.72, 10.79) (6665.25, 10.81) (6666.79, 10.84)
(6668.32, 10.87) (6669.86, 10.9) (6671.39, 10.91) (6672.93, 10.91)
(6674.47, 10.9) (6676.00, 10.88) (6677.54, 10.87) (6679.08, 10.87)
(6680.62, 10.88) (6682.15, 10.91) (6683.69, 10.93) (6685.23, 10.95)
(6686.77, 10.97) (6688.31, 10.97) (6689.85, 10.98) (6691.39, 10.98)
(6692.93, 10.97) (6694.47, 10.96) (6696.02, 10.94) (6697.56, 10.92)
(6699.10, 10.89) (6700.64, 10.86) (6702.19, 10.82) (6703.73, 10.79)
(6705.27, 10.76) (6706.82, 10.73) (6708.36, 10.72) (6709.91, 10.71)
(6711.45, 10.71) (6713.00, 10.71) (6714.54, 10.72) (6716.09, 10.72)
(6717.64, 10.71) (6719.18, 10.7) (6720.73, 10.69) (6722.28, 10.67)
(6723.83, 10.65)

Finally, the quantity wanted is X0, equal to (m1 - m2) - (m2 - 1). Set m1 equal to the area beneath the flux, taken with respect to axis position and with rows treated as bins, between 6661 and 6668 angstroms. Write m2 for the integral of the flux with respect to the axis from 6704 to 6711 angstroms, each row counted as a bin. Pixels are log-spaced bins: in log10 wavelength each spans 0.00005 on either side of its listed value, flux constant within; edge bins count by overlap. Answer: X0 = -74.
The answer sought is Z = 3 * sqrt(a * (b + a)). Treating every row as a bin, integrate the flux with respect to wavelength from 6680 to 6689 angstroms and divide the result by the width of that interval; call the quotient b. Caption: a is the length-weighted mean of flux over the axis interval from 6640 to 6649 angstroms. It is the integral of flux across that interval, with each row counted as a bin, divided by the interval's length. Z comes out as 46.2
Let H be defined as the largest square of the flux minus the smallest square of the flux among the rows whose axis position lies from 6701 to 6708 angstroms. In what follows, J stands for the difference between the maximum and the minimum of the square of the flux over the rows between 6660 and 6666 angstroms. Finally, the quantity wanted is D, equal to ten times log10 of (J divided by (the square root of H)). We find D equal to -5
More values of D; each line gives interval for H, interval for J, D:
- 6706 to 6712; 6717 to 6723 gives 1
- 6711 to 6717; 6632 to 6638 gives 5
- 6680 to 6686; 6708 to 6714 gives -8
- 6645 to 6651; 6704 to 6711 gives -1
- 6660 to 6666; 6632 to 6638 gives 4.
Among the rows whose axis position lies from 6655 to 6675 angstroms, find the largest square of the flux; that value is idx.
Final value 119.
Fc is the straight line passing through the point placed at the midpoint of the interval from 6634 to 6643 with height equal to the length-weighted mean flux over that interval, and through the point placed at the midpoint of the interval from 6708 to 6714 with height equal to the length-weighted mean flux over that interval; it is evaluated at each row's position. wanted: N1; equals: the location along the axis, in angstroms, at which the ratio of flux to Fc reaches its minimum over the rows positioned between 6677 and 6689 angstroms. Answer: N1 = 6677.54 angstroms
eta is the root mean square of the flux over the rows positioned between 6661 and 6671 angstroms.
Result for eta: 10.8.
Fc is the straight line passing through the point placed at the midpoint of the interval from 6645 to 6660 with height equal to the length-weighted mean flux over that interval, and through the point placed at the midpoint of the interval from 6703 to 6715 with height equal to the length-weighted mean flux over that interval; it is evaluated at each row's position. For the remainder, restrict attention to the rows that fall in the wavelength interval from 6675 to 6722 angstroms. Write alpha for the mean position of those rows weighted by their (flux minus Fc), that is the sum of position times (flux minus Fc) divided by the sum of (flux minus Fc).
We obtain 6690.3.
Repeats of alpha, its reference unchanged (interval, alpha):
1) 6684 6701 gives 6692.5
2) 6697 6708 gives 6699.7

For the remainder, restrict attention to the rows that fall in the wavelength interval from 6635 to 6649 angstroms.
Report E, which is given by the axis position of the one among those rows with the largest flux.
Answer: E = 6636.15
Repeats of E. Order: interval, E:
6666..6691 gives 6689.85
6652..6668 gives 6652.98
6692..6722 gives 6692.93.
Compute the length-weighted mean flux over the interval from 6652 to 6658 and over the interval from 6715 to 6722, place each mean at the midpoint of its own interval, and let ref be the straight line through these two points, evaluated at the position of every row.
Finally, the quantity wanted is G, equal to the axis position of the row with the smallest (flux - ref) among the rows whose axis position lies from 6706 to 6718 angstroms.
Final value 6709.91 angstroms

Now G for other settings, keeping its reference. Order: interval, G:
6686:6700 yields 6699.10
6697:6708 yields 6706.82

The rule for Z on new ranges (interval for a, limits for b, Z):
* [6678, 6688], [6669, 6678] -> 46.3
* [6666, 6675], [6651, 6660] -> 46.2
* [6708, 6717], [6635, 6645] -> 45.7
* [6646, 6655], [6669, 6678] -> 46.3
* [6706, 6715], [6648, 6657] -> 45.7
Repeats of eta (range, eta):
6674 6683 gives 10.9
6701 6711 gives 10.8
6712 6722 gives 10.7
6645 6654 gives 10.9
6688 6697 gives 11.0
